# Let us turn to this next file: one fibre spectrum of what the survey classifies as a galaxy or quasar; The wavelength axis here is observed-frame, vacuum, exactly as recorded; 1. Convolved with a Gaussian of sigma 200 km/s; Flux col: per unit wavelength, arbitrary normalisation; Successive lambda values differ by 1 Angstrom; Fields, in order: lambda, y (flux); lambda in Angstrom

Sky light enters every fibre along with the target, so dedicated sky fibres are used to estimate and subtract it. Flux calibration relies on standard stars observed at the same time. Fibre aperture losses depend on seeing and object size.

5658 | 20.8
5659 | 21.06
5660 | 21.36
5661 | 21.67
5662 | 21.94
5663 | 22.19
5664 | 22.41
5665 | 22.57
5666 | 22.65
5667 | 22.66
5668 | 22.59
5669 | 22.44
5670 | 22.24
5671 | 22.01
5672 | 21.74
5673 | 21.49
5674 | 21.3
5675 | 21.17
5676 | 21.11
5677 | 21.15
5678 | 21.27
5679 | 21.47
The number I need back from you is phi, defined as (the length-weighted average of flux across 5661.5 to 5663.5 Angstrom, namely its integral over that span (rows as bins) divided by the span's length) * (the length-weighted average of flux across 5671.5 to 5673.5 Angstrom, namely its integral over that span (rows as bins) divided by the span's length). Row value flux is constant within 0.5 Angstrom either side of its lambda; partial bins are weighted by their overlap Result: 477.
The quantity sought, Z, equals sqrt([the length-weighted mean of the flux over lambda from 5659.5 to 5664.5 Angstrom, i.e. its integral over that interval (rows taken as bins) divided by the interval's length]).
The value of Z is 4.68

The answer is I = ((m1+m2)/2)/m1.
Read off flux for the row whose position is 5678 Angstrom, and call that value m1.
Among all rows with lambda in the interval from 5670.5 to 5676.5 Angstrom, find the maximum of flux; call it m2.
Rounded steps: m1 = 21.27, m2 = 22.01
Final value 1.02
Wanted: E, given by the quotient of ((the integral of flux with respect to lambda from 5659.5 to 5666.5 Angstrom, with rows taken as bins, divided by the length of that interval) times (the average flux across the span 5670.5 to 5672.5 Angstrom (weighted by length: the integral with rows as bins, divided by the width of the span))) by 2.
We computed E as 241.9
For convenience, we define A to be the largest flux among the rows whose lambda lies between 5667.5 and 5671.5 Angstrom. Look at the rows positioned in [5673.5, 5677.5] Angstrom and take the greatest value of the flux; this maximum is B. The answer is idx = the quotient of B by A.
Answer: 0.94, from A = 22.59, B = 21.3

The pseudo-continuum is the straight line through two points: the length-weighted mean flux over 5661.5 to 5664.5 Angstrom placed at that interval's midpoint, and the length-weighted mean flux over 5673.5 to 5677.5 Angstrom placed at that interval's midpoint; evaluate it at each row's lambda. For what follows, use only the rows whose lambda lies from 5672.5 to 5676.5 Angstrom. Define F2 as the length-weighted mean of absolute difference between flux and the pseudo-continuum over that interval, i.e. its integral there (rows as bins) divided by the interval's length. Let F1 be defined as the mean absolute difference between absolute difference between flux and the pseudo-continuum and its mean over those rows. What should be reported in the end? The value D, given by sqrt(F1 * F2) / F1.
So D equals 1.25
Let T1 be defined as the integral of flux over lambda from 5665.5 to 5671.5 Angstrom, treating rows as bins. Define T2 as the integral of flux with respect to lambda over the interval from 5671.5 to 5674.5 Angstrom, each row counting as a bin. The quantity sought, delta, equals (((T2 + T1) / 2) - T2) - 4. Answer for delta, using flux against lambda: 31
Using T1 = 135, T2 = 65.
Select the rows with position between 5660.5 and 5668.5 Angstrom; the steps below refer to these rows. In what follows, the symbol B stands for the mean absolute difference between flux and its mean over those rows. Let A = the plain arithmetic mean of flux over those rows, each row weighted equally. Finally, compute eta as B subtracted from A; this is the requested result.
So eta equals 22.0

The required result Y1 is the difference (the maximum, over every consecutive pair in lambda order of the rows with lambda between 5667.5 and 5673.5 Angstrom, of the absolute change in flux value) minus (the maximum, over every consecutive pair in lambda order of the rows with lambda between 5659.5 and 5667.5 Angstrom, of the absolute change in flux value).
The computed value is -0.04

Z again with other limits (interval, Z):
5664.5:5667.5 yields 4.76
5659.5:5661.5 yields 4.64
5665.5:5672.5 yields 4.73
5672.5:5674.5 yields 4.63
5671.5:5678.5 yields 4.62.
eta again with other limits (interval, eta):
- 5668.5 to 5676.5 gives 21.3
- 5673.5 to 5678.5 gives 21.1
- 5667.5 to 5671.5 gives 22.1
